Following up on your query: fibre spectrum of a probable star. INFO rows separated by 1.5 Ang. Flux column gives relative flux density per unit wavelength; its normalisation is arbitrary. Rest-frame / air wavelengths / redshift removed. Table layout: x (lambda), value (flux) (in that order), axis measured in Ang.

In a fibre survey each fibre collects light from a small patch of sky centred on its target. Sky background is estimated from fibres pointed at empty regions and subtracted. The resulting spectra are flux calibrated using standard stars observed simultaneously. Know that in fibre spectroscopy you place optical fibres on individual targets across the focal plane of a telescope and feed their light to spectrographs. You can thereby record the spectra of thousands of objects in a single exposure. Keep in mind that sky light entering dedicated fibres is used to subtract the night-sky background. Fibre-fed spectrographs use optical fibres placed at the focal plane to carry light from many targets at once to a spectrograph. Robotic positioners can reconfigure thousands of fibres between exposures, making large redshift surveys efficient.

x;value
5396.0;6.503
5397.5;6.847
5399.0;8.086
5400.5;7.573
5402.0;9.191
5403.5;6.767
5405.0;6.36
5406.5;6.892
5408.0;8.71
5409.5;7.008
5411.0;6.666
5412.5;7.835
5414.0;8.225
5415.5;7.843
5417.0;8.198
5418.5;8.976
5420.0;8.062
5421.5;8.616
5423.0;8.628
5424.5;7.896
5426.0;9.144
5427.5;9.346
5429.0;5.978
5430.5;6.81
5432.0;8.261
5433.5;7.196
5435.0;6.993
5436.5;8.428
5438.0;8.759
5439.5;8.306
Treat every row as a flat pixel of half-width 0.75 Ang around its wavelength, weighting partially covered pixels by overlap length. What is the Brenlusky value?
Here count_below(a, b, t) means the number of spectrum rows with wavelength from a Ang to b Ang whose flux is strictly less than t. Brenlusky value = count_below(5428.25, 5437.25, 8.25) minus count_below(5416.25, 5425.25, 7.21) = 4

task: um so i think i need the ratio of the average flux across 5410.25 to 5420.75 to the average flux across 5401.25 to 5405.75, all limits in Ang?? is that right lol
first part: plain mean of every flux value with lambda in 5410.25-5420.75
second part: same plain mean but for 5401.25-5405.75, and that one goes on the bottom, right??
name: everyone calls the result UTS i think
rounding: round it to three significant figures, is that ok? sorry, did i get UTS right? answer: 1.07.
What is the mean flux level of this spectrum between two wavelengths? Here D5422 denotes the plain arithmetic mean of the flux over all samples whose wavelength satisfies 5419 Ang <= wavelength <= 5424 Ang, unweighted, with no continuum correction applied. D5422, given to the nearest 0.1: 8.4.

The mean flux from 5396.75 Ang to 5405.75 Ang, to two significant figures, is 7.5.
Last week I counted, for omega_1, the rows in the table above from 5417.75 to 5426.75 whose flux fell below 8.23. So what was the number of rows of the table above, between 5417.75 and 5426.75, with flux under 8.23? 2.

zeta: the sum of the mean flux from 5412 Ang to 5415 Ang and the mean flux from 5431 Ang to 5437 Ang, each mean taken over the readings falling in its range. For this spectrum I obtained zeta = 15.7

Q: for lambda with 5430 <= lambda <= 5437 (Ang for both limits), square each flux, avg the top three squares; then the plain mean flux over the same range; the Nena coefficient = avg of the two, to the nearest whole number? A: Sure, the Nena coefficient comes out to 36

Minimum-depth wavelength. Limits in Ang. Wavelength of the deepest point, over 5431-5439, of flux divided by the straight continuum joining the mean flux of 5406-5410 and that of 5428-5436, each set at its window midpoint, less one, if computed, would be 5435.0 Ang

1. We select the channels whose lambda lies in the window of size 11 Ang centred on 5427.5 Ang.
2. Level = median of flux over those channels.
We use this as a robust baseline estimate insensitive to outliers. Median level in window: 8.3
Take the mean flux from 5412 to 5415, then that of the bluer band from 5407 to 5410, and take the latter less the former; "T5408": -0.2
